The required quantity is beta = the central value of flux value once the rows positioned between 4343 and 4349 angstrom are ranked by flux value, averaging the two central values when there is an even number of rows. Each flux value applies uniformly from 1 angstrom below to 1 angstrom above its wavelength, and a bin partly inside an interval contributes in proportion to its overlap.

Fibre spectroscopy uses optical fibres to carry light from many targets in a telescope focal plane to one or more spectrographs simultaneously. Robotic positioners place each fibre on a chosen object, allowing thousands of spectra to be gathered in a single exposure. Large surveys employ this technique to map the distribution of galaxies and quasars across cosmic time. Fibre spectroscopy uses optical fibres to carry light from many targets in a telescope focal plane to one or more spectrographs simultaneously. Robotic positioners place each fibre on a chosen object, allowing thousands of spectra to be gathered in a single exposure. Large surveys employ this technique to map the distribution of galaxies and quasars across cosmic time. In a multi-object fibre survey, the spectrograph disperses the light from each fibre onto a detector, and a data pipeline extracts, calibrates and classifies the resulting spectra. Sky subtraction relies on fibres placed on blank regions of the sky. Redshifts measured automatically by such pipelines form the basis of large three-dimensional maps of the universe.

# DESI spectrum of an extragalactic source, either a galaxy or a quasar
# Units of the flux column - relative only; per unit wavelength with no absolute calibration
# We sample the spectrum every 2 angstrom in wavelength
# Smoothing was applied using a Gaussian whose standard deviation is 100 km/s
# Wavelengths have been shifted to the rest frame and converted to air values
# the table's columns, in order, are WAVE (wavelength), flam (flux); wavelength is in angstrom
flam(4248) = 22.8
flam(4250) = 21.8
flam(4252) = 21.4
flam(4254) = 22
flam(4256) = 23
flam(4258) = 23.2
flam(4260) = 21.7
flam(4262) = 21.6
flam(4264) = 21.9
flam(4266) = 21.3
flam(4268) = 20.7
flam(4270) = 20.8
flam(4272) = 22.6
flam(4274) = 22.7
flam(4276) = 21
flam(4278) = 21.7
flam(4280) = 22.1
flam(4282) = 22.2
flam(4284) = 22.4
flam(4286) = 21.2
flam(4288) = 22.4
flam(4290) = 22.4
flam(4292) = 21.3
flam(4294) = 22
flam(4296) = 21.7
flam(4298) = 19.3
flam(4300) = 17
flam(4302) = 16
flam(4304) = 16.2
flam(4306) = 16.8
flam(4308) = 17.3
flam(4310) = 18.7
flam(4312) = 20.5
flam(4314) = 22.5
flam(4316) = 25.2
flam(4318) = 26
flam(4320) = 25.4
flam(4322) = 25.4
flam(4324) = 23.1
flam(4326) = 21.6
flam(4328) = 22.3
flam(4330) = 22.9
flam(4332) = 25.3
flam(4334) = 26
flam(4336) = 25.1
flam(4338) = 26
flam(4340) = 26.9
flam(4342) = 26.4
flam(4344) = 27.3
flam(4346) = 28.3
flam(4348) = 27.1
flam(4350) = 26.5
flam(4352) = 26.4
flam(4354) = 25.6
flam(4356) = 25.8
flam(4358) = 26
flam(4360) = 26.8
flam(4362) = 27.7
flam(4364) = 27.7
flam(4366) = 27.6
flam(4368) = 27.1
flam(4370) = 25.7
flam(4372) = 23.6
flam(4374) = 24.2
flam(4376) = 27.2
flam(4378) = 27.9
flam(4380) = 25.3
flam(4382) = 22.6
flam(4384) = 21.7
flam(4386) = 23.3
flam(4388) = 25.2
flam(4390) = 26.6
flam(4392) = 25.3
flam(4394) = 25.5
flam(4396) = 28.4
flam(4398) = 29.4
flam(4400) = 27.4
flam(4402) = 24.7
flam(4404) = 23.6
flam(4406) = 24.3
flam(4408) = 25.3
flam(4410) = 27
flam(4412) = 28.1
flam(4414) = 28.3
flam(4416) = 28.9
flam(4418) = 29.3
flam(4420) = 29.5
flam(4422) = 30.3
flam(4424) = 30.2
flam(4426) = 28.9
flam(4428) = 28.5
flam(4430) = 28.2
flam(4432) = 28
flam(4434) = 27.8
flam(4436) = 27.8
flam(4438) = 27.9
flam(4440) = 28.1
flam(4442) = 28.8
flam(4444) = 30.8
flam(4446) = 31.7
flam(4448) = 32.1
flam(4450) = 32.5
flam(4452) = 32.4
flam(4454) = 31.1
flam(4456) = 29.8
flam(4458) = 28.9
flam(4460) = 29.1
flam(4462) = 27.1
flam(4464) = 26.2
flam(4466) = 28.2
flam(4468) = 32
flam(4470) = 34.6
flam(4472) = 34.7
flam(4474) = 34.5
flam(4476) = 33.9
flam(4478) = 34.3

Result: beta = 27.3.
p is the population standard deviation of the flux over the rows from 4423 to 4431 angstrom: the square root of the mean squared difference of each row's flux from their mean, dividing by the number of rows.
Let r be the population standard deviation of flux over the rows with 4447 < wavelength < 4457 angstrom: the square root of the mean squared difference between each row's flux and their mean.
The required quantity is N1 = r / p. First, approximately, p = 0.76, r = 1.0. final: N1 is 1.3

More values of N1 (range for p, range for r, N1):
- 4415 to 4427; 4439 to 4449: 2.8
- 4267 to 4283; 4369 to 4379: 2.2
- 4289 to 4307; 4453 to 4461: 0.3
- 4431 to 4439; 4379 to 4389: 17.2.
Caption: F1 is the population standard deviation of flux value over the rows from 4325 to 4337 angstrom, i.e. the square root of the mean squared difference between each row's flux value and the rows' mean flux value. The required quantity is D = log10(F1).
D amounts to 0.22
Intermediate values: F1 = 1.7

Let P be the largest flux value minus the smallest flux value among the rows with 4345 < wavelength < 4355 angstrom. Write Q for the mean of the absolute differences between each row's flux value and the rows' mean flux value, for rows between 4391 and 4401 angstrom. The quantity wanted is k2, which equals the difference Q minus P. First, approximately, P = 2.7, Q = 1.4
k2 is -1.3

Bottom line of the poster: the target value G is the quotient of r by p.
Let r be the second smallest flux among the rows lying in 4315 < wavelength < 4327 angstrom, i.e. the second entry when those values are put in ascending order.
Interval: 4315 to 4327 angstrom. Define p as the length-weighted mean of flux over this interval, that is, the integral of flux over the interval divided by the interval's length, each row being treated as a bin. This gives 0.94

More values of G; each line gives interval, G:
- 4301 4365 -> 0.67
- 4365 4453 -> 0.82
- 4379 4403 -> 0.89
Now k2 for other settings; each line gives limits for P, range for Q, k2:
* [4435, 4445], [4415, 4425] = -2.5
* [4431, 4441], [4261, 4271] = 0.1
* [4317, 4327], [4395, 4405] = -2.4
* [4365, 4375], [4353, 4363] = -3.3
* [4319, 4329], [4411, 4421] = -3.3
